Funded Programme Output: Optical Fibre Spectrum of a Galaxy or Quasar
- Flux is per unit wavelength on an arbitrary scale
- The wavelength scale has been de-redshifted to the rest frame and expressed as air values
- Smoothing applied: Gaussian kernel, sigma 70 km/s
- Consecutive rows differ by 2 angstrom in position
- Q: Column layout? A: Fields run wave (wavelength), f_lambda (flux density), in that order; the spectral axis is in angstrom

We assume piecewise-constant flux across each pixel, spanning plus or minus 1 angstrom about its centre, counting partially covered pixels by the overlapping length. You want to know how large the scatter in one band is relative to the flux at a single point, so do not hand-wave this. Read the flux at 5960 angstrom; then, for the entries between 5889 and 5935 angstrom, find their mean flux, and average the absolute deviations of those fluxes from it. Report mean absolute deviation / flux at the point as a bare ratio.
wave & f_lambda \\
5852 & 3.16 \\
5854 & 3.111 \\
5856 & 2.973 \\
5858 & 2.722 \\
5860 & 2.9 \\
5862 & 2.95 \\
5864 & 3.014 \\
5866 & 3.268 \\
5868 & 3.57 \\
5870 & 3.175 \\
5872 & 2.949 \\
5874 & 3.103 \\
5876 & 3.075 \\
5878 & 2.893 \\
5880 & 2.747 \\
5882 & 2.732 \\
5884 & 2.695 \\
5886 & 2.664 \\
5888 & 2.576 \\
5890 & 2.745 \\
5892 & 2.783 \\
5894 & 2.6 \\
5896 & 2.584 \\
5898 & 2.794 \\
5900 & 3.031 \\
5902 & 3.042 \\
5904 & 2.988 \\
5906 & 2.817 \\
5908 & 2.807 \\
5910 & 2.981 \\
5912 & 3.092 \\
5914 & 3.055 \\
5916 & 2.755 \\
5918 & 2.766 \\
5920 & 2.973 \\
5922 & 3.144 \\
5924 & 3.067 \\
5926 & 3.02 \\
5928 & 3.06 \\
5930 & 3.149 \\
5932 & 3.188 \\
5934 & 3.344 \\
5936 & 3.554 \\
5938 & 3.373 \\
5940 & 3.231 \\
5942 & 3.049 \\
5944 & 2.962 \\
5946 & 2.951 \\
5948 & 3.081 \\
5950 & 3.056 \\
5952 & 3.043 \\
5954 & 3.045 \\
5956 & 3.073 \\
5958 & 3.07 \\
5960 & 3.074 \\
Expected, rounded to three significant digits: 0.0530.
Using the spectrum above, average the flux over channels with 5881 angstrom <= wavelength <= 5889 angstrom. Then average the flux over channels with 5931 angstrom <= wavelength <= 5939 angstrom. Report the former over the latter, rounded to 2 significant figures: 0.79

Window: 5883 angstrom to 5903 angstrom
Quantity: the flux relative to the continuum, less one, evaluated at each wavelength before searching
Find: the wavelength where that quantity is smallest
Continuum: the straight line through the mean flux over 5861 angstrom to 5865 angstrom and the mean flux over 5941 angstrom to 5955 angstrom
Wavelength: 5888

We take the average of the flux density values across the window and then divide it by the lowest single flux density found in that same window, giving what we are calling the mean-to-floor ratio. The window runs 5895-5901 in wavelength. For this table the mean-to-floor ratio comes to 1.08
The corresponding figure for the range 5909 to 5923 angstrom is 1.08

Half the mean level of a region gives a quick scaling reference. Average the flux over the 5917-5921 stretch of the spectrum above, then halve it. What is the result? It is 1.43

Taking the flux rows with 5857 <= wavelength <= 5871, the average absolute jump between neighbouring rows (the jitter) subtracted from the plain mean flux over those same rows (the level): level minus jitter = 2.88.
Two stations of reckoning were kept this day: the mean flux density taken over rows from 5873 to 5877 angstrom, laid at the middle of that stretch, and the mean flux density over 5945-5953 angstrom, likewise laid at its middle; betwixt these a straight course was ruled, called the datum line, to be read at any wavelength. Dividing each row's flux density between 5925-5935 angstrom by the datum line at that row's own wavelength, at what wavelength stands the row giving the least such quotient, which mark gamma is 5926 angstrom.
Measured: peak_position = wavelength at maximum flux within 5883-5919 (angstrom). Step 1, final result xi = 5912 angstrom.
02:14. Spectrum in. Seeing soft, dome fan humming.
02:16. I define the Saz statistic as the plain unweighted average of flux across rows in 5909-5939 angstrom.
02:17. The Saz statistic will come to 3.10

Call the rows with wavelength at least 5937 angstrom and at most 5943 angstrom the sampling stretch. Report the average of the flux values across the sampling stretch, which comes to 3.22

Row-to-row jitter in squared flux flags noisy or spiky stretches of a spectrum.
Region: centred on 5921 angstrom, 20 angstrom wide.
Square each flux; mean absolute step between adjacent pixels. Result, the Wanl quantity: 0.65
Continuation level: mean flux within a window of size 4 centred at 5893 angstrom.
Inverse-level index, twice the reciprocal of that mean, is 0.743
